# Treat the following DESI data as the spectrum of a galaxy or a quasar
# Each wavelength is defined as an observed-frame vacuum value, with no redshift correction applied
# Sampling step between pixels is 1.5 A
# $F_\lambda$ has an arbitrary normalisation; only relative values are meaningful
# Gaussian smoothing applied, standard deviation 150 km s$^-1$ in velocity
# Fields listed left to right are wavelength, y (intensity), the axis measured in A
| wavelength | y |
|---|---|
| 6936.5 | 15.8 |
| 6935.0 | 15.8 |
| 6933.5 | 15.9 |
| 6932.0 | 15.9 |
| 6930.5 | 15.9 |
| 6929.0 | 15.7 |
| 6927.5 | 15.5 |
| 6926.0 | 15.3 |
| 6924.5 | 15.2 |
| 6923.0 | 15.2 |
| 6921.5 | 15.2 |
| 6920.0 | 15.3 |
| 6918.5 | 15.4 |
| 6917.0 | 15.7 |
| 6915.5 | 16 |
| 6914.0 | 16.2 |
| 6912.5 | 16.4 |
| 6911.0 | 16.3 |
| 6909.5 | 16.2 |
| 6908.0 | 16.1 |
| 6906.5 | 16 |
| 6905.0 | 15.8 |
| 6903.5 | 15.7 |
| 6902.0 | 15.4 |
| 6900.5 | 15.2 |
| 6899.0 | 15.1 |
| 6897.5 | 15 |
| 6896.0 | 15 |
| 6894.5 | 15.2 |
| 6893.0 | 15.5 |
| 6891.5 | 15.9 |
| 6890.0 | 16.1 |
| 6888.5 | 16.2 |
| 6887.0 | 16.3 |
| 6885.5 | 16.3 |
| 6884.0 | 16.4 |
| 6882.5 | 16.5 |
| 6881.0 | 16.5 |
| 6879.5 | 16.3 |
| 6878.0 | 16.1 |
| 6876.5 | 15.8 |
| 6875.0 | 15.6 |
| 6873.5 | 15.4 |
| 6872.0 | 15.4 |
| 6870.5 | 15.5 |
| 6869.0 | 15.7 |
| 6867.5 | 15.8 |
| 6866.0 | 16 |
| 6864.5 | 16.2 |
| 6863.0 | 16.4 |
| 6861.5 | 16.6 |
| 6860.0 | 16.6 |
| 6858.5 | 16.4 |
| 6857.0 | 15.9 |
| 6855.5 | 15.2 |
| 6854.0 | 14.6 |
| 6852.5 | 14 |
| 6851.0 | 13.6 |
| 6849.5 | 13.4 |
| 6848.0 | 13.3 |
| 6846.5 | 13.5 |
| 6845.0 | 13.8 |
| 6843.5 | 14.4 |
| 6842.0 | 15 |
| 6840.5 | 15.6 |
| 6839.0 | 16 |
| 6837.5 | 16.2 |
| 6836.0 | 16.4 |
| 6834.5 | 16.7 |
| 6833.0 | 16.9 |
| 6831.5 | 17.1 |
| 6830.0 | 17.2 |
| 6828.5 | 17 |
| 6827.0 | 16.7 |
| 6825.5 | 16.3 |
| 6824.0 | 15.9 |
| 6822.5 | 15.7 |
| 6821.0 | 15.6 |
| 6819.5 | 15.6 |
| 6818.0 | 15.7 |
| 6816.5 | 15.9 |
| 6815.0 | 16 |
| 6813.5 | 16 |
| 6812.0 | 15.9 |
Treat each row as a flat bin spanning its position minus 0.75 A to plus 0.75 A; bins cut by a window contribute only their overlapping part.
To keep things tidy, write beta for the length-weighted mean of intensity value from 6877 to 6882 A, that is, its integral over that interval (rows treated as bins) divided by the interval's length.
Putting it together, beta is 16.3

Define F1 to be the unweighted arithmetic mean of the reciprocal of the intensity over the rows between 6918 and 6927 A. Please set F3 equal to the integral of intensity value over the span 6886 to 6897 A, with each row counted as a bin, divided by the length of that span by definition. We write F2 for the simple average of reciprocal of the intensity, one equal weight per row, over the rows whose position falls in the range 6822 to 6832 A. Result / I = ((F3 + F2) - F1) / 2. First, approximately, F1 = 0.066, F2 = 0.0605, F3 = 15.7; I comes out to 7.87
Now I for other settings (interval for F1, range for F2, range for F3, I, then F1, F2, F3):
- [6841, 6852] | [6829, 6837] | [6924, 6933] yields 7.79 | 0.072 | 0.0593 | 15.6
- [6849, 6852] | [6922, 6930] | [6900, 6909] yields 7.86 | 0.074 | 0.0650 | 15.7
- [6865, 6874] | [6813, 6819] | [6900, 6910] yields 7.89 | 0.064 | 0.0629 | 15.8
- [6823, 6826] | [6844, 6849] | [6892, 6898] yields 7.61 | 0.062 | 0.0739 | 15.2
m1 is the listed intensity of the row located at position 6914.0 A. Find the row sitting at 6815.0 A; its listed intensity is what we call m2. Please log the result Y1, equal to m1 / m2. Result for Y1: 1.01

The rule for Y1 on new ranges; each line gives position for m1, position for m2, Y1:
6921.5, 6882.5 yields 0.92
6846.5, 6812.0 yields 0.85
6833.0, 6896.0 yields 1.13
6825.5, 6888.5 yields 1.01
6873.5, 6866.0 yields 0.96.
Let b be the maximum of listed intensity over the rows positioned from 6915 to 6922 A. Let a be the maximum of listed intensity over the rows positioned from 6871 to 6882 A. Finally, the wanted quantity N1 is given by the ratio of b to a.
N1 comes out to 0.97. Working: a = 16.5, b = 16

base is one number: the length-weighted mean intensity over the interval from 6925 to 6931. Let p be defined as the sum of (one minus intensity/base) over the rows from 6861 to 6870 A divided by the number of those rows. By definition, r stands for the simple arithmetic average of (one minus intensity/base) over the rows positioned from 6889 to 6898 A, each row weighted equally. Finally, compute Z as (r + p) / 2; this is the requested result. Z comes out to -0.014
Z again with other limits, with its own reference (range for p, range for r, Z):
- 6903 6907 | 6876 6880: -0.024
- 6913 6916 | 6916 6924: -0.010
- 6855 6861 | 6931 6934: -0.025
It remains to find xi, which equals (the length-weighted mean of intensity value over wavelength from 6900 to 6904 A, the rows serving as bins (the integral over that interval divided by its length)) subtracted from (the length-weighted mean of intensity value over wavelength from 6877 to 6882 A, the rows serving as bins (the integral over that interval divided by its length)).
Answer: 0.85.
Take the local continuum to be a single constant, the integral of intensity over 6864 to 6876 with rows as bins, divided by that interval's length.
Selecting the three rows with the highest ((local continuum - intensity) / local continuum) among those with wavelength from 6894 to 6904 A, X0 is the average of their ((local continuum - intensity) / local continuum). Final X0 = 0.042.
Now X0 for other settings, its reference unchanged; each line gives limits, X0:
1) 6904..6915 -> -0.018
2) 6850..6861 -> 0.104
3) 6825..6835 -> -0.056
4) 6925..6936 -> 0.012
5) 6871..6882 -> 0.014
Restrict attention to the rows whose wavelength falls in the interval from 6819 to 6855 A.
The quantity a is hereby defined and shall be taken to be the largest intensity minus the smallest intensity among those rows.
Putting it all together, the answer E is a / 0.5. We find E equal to 7.8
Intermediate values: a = 3.9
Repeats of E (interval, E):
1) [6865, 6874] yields 1.2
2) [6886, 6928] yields 2.8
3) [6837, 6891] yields 6.6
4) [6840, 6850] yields 4.6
